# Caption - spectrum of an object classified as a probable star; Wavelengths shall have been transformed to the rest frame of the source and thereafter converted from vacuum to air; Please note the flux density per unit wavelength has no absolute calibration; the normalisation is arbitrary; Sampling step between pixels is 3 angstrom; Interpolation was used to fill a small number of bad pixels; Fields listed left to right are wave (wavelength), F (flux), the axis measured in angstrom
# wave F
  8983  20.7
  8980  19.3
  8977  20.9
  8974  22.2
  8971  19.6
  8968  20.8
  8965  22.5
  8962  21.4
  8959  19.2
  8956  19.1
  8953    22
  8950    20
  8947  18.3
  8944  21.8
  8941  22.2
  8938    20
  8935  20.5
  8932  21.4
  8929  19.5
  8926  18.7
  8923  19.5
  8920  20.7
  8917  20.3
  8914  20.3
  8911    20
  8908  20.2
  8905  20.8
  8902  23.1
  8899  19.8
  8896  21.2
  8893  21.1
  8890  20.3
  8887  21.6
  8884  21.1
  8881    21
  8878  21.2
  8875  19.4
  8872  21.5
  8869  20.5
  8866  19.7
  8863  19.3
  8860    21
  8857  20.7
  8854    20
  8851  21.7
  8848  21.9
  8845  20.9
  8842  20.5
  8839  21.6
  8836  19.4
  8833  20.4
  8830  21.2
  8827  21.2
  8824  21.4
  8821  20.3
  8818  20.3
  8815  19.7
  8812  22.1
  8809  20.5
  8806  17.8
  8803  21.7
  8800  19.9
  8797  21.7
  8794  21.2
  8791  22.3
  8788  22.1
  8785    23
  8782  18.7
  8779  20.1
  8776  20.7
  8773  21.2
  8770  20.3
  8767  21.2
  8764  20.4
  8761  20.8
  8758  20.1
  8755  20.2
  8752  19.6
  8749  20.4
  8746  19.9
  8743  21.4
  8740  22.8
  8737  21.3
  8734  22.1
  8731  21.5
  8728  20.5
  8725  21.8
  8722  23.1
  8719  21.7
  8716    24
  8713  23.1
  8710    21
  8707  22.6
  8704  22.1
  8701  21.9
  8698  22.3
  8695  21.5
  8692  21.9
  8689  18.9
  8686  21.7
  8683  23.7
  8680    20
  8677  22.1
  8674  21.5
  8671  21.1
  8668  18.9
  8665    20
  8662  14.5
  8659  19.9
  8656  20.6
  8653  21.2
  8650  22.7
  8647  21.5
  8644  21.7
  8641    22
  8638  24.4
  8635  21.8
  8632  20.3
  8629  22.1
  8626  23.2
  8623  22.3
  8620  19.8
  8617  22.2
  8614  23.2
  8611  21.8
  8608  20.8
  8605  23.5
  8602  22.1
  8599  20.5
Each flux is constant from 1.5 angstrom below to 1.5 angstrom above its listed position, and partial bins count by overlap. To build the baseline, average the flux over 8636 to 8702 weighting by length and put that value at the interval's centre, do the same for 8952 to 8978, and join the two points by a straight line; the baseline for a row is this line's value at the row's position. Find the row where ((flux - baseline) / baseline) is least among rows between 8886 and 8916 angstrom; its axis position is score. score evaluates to 8899 angstrom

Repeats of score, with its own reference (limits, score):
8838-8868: 8863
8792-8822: 8806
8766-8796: 8782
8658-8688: 8662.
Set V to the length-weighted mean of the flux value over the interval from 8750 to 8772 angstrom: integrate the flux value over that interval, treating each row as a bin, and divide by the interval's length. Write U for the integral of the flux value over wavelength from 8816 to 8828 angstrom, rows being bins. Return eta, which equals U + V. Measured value 269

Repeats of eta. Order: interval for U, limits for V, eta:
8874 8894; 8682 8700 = 438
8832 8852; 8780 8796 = 440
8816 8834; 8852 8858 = 394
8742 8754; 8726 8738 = 265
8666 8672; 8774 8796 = 141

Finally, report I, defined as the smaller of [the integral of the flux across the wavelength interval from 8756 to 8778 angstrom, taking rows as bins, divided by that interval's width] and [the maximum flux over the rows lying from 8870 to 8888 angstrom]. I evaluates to 20.6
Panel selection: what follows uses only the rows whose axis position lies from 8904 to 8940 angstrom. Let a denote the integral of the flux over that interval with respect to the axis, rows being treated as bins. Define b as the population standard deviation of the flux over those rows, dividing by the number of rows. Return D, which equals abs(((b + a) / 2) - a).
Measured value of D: 363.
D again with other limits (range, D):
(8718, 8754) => 383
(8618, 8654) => 394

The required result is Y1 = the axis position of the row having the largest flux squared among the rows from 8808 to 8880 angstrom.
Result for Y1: 8812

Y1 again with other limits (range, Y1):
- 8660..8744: 8716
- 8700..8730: 8716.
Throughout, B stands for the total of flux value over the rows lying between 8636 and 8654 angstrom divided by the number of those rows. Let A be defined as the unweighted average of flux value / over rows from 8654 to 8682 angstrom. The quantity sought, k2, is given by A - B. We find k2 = -2.41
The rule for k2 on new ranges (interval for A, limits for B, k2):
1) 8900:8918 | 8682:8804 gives -0.59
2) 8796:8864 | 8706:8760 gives -0.84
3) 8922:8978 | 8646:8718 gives -0.69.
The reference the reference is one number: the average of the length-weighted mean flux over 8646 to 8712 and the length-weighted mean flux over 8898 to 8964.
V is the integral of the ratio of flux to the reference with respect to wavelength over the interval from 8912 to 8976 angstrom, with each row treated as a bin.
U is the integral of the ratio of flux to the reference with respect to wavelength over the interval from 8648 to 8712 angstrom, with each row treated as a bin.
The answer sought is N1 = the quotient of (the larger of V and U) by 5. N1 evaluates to 13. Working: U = 65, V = 63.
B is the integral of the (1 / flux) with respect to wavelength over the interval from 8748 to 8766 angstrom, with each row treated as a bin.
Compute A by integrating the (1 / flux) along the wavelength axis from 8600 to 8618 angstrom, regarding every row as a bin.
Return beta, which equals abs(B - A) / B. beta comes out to 0.09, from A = 0.81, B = 0.888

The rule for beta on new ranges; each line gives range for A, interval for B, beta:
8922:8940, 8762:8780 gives 0.03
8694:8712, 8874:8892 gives 0.05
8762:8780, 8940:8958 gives 0.01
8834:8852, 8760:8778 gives 0.01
